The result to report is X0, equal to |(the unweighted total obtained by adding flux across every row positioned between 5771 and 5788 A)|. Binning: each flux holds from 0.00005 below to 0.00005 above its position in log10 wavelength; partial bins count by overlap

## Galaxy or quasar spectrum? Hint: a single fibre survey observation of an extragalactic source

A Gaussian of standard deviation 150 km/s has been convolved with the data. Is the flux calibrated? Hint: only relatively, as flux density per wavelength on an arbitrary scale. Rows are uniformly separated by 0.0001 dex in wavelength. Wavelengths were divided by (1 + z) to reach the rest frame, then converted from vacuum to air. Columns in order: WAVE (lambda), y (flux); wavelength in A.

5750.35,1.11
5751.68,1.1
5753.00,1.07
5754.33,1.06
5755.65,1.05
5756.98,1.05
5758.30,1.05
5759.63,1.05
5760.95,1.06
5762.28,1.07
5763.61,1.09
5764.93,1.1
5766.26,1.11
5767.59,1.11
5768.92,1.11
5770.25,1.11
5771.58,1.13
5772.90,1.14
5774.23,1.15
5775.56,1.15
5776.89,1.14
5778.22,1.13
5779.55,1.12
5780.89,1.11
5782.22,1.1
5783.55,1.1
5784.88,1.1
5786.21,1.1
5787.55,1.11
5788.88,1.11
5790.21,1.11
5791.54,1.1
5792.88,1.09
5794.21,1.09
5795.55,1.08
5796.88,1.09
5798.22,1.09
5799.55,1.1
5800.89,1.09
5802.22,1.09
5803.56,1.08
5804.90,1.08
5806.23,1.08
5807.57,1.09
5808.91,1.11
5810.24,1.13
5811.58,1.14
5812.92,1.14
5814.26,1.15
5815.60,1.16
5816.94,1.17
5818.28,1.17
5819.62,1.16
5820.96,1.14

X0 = 14.6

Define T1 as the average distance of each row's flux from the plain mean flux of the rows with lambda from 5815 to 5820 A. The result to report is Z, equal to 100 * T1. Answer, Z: 0.50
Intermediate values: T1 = 0.005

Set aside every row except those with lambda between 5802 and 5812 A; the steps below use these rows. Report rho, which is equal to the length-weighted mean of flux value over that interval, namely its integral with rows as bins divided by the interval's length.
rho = 1.10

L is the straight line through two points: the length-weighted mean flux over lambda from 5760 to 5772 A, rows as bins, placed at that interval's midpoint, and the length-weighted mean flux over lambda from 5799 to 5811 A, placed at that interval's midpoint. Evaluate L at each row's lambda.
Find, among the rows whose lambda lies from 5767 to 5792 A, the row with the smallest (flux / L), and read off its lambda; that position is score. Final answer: 5782.22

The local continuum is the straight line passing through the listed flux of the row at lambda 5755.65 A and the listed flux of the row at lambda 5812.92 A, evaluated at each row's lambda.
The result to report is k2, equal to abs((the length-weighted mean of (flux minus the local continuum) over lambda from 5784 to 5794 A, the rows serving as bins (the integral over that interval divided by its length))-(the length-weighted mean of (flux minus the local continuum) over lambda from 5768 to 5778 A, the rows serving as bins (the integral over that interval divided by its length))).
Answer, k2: 0.055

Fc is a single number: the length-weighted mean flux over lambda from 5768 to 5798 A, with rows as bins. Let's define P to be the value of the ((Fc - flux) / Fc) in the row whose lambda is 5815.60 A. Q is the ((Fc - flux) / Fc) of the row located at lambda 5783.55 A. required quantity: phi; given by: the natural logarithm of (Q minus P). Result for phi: -2.9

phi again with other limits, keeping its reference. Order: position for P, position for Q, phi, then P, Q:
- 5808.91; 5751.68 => -4.7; 0.00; 0.011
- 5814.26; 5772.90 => -4.7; -0.03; -0.025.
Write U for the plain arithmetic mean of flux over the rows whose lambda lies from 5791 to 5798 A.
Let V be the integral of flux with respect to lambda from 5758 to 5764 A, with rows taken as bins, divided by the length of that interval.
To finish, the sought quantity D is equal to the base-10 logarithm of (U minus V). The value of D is -1.57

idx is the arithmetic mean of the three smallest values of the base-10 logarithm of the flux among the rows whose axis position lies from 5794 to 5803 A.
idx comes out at 0.036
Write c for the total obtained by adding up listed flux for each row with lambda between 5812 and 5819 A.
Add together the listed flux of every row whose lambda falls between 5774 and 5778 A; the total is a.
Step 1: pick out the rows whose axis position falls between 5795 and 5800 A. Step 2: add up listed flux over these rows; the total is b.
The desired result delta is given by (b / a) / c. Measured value 0.22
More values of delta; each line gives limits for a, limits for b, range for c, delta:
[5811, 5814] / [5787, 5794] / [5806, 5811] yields 0.55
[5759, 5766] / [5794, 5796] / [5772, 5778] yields 0.09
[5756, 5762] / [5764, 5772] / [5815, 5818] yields 0.68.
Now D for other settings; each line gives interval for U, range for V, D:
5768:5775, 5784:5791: -1.67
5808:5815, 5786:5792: -1.57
